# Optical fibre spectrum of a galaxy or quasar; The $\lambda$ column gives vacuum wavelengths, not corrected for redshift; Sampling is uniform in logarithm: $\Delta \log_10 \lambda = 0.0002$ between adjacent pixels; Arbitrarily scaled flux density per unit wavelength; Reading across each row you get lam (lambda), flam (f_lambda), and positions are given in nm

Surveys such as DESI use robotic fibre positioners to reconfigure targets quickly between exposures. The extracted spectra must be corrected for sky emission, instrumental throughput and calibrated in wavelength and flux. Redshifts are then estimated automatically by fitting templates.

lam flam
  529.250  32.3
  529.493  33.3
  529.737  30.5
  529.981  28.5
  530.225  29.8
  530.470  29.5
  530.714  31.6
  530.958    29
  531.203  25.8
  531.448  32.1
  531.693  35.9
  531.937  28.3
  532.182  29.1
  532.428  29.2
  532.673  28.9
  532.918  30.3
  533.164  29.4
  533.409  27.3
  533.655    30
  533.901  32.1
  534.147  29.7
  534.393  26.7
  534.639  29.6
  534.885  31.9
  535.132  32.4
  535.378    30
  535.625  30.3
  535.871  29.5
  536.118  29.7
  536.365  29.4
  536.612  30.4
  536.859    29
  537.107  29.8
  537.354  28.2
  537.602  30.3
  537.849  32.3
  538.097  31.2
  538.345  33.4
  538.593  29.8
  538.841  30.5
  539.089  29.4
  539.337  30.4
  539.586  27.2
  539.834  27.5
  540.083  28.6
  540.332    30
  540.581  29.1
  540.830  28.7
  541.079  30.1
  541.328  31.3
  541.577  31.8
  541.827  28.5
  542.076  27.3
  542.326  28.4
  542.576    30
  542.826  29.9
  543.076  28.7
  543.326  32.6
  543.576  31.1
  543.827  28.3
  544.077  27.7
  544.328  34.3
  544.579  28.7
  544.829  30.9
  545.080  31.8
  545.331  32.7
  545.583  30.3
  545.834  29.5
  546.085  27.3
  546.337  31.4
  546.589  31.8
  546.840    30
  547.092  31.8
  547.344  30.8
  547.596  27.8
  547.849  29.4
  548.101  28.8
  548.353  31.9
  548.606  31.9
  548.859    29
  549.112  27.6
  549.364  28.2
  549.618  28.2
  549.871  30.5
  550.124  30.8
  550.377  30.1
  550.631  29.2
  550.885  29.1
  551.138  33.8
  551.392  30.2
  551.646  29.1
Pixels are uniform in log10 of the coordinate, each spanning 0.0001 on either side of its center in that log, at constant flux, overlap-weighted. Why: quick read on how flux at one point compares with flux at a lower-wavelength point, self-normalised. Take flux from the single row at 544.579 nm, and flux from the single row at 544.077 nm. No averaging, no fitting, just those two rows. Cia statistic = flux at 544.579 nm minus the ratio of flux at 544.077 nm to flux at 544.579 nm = 27.73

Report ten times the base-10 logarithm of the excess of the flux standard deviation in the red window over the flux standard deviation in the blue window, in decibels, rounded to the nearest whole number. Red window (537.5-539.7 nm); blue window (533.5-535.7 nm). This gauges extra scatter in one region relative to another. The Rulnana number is -17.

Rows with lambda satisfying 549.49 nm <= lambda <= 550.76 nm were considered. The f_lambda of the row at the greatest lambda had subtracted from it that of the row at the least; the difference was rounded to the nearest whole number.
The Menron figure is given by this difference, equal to 1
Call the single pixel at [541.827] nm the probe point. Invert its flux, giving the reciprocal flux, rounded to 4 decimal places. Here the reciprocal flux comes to 0.0351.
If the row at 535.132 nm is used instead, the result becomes 0.0309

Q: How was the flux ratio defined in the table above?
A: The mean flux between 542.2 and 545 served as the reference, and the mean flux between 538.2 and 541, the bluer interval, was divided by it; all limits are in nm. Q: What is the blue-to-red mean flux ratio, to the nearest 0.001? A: 0.982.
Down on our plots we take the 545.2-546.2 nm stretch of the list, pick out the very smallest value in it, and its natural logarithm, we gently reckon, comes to 3.31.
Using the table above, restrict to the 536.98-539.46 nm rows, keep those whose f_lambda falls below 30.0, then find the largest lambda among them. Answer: 539.089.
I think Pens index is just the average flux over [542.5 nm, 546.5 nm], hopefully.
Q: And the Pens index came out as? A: 30.3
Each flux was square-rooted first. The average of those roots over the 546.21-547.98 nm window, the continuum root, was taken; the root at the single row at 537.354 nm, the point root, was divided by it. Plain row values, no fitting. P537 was 0.96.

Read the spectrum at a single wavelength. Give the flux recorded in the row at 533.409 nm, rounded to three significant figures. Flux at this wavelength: 27.3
